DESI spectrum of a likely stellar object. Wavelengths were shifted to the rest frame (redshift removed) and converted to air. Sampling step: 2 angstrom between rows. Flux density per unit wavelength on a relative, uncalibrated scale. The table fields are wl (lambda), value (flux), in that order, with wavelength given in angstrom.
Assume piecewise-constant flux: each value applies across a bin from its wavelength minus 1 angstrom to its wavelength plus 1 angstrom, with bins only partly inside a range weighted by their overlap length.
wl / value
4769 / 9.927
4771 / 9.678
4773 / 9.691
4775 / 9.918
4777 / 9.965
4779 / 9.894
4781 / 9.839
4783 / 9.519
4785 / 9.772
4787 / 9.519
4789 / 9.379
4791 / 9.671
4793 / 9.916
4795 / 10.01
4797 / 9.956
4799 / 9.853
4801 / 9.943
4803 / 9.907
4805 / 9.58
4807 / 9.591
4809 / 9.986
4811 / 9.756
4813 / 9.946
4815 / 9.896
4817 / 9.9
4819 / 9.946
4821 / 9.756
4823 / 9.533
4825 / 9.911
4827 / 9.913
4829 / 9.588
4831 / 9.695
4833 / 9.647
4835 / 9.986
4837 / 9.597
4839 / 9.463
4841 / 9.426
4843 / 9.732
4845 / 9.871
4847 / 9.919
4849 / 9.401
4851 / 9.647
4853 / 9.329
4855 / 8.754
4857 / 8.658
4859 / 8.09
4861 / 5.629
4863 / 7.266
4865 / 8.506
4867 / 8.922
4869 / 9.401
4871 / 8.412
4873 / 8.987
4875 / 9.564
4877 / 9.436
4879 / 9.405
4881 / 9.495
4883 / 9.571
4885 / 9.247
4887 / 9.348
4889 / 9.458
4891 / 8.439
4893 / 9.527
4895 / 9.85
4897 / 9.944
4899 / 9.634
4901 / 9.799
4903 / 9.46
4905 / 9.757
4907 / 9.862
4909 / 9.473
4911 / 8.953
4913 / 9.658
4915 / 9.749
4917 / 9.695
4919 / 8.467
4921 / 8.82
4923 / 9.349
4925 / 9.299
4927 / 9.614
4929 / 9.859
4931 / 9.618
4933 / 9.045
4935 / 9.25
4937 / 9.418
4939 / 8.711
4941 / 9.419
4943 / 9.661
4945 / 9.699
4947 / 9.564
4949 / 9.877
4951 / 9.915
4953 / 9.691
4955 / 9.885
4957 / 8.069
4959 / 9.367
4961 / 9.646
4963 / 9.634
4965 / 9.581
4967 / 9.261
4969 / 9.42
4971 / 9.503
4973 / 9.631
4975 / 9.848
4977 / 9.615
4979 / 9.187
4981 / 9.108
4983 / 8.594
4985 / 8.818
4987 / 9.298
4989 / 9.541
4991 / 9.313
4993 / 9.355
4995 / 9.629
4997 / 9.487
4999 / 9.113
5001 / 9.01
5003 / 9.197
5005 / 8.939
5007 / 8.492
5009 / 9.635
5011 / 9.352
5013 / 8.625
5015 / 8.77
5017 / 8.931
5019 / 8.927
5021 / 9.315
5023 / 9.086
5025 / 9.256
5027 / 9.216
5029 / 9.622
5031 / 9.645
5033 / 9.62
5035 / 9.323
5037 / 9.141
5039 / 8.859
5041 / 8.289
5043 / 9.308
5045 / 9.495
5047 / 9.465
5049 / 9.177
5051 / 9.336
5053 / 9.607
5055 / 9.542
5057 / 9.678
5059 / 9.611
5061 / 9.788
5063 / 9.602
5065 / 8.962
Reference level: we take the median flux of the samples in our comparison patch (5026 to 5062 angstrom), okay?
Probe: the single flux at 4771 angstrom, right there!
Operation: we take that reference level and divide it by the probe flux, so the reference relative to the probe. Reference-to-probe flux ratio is 0.98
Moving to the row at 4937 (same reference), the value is 1.01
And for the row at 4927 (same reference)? 0.99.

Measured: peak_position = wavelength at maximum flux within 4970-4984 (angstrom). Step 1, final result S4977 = 4975 angstrom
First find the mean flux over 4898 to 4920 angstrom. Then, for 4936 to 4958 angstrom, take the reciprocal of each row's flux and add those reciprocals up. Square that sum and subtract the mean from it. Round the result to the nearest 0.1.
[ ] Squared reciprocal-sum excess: -8.1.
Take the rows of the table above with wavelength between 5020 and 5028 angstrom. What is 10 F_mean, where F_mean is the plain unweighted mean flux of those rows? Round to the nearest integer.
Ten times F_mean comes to 92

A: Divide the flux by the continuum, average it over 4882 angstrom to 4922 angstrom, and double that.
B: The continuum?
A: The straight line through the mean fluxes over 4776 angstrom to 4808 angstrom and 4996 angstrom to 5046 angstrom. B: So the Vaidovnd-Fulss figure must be 1.99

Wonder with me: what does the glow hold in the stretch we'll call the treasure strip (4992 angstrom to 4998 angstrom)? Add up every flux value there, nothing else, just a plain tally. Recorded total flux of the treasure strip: 28.5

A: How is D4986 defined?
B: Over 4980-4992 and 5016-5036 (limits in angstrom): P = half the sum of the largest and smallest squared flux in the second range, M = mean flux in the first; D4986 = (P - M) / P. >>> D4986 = 0.894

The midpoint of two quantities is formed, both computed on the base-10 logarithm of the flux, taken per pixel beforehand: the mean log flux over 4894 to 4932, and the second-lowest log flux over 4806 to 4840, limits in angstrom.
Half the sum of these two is 0.98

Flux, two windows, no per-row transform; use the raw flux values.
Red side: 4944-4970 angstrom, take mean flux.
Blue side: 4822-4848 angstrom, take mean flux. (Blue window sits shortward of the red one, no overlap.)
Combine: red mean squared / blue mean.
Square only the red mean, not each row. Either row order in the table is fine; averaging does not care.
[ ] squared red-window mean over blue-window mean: 9.3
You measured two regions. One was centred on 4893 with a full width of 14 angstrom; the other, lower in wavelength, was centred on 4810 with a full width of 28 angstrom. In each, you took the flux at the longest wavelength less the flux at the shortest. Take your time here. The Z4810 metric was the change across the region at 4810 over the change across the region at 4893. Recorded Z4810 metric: -1.5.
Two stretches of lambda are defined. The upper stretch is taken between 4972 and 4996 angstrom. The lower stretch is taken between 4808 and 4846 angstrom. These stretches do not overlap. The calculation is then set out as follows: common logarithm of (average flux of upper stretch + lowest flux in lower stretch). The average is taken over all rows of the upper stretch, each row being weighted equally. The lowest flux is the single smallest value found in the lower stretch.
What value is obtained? 1.27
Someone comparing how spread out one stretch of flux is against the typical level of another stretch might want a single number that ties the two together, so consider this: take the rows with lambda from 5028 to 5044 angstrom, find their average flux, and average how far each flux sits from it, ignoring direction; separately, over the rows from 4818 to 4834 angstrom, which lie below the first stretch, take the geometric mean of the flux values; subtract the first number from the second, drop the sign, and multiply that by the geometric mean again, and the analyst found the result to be 92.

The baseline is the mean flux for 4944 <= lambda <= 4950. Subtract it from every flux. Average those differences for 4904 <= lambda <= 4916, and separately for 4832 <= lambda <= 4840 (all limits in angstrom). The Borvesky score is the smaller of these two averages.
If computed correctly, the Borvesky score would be -0.14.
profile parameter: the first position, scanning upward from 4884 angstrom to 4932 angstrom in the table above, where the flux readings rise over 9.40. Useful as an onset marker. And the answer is 4889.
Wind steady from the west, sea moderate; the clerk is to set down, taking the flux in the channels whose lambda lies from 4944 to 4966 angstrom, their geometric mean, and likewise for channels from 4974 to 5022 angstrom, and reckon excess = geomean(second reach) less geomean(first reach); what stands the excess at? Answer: -0.36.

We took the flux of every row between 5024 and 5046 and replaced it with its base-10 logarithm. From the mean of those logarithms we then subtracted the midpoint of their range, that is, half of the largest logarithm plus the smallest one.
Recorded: 0.014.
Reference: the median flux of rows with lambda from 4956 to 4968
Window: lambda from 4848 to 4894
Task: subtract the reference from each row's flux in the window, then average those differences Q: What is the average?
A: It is -0.6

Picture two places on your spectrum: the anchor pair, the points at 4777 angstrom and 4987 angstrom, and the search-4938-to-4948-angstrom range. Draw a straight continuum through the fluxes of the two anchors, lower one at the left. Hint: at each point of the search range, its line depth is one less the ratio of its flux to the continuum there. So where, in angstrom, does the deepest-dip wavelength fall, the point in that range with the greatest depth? 4939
